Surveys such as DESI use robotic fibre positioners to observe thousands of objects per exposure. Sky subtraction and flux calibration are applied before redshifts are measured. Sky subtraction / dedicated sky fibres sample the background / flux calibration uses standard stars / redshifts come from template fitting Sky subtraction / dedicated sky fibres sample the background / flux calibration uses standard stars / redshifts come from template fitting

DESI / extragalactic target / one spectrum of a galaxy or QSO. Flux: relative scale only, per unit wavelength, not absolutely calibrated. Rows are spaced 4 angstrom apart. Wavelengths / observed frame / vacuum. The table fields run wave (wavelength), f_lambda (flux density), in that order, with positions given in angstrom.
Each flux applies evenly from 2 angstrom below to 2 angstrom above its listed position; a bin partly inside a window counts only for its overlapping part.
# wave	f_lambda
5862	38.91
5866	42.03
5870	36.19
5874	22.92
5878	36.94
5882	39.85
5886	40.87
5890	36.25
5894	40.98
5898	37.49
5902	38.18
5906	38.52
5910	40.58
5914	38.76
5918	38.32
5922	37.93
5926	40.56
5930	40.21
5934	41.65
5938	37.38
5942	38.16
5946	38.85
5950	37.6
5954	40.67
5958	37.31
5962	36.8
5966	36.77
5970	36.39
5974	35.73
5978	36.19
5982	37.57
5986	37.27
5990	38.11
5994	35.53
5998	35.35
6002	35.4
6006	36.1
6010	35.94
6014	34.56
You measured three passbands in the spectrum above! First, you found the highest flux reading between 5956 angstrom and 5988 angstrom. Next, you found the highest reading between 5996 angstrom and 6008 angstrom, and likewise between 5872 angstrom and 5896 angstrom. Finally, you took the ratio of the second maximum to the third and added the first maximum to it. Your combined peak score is 38.5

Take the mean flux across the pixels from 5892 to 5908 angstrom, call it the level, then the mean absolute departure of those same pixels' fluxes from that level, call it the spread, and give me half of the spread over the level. 0.014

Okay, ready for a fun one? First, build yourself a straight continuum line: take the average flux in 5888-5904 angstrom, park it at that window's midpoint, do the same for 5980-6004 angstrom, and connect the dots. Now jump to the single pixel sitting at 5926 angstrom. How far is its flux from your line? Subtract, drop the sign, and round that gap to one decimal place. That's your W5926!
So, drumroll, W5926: 2.9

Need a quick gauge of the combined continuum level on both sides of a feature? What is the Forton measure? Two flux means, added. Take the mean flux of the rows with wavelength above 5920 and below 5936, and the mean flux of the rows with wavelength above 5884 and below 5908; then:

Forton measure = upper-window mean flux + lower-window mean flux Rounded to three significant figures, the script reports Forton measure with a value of 78.8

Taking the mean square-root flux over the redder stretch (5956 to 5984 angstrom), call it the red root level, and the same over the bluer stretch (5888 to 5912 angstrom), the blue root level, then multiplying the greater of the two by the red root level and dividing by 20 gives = 1.88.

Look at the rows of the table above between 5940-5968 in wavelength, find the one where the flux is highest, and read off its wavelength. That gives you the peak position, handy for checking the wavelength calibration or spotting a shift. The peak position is 5954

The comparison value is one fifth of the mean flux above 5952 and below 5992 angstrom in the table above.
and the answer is 7.46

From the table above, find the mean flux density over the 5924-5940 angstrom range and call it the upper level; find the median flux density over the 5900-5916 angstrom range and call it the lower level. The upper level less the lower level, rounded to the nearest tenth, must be 1.3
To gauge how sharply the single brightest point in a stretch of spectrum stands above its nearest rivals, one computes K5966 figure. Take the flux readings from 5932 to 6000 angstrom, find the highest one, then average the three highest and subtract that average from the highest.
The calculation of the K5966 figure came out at 1.3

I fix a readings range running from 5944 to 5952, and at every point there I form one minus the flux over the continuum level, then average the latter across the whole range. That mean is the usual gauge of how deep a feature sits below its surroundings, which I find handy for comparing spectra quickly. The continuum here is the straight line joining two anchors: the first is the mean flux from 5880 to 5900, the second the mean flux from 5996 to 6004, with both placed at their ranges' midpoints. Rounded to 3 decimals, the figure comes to -0.029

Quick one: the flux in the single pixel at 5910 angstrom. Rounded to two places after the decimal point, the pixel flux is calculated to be 40.58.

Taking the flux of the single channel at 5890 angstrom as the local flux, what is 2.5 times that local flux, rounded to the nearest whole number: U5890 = 91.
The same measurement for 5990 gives 95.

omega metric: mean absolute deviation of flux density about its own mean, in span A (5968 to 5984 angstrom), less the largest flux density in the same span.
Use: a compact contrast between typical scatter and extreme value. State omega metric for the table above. -37.0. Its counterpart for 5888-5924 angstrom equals -39.9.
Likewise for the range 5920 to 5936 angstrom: -40.6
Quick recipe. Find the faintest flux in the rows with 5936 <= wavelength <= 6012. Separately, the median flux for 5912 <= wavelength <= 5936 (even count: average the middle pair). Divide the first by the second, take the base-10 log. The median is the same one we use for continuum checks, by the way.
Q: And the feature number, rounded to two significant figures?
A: -0.048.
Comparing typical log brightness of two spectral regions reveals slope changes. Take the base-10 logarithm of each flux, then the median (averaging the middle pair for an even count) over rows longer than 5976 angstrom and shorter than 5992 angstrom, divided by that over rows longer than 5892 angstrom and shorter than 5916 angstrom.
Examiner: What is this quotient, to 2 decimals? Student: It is 0.99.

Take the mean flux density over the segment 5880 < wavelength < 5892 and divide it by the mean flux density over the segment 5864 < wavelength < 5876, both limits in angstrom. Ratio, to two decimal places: 1.16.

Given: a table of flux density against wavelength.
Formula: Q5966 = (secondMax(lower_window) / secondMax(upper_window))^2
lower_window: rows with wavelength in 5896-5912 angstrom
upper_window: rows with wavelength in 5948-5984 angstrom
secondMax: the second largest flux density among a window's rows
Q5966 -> 1.05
